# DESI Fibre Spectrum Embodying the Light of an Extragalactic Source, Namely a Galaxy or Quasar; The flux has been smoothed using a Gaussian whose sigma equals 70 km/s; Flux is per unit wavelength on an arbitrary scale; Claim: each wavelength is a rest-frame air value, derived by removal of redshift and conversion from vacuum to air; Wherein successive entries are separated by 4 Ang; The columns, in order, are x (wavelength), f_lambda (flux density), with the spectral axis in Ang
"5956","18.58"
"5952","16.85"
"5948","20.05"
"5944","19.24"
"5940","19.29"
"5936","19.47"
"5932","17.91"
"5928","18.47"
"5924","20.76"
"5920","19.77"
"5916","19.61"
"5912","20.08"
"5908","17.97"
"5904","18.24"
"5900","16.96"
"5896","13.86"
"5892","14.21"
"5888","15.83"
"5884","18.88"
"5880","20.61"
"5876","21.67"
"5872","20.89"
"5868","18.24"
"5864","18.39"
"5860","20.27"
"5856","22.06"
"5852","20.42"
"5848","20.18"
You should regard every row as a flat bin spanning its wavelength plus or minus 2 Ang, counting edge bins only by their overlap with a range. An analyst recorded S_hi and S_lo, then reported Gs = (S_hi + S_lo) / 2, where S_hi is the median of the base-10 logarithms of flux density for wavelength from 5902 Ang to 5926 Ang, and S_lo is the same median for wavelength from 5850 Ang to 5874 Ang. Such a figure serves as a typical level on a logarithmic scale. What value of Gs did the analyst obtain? 1.30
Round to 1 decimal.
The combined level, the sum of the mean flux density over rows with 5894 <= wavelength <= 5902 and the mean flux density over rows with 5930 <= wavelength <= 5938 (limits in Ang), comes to 34.1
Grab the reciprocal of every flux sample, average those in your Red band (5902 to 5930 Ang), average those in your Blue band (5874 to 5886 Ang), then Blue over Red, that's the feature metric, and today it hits 0.95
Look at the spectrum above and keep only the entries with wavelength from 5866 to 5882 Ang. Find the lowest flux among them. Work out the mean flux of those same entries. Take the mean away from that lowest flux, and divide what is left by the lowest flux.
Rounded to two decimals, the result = -0.12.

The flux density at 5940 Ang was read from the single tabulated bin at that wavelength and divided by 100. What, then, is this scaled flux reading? 0.193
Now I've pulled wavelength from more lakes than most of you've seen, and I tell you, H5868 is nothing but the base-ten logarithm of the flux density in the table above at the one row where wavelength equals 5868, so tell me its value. 1.261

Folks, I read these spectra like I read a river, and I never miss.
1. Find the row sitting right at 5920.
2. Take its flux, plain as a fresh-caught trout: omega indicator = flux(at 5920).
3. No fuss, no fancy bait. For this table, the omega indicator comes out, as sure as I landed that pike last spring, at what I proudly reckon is 19.77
